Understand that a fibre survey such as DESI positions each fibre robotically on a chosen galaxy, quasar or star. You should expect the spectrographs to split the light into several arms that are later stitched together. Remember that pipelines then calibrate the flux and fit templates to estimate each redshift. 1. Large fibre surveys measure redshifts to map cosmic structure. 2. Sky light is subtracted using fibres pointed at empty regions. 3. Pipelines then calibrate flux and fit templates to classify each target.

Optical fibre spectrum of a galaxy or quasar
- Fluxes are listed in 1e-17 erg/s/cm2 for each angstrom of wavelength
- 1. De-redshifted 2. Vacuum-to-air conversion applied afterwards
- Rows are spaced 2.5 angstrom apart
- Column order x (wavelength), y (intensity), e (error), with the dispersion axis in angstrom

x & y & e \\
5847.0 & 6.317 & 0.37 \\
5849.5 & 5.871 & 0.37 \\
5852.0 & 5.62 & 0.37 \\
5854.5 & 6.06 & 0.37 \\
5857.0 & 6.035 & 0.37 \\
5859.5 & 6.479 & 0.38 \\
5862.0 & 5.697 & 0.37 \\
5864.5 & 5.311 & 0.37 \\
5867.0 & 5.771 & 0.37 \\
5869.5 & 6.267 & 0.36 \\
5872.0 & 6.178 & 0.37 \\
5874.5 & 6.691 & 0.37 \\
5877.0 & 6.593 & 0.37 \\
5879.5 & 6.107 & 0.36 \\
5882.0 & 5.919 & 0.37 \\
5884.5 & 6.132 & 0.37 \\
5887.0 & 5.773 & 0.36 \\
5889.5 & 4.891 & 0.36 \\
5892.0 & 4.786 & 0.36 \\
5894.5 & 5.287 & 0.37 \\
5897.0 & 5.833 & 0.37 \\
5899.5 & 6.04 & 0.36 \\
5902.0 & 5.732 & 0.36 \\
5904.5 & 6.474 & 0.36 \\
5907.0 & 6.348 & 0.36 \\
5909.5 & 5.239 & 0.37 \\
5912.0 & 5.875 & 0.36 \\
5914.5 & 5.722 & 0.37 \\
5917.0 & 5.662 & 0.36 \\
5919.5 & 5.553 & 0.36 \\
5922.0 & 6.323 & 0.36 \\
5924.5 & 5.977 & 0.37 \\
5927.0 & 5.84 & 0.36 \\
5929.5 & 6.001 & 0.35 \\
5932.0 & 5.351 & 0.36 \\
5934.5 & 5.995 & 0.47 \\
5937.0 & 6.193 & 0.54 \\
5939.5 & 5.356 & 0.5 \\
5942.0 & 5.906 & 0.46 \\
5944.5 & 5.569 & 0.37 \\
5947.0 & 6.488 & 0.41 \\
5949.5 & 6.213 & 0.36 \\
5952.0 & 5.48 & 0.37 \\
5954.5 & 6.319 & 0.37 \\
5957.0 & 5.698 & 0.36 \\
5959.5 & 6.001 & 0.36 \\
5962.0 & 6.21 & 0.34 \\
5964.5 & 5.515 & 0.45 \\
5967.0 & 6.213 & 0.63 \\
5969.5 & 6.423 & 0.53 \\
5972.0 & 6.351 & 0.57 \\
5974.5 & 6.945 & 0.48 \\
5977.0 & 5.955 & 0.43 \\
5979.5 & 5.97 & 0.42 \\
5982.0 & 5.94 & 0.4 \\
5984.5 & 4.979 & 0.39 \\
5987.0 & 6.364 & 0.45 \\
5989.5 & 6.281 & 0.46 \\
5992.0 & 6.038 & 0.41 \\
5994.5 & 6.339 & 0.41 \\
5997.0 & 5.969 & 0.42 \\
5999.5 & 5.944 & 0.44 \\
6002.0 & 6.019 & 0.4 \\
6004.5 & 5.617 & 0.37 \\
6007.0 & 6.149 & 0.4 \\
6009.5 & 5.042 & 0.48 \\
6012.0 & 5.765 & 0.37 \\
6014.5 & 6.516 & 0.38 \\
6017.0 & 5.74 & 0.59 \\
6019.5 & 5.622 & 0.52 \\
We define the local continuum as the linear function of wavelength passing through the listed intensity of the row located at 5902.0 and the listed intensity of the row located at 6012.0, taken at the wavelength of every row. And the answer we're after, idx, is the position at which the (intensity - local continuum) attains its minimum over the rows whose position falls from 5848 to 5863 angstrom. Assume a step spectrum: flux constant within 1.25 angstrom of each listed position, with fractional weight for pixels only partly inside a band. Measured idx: 5852.0 angstrom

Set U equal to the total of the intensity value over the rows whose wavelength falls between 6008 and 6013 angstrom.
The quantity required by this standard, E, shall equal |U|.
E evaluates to 10.81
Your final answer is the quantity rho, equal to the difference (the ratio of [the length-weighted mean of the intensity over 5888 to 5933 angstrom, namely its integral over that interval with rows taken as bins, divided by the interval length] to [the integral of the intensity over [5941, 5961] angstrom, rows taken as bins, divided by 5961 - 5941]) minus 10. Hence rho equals -9.04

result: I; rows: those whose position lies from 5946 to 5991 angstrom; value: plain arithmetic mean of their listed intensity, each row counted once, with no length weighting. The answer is 6.07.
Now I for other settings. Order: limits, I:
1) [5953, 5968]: 5.99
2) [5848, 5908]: 5.91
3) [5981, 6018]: 5.91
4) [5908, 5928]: 5.77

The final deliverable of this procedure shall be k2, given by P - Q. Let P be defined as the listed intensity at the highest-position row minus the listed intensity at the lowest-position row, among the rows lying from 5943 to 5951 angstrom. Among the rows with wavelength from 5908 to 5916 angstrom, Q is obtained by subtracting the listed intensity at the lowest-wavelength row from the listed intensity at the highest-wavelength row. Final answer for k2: 0.2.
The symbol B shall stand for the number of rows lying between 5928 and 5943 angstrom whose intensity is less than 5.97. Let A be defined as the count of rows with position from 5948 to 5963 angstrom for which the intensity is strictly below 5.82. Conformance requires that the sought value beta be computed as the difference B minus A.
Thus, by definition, 1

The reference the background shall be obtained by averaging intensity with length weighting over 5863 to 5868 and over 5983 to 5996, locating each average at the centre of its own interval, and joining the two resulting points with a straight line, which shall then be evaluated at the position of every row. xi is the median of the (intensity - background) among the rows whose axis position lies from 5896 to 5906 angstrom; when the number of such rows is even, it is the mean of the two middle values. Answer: 0.28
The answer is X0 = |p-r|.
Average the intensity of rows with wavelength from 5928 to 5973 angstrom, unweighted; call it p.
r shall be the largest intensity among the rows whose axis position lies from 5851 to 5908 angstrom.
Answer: 0.73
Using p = 5.96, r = 6.691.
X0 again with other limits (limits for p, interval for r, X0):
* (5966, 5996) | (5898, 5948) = 0.34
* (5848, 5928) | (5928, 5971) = 0.61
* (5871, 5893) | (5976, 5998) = 0.47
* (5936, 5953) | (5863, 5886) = 0.80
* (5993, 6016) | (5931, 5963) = 0.56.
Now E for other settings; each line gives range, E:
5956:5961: 11.70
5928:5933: 11.35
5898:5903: 11.77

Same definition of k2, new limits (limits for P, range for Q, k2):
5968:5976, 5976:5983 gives 0.5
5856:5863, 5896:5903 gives -0.2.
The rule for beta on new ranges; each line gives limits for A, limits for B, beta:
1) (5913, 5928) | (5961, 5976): -2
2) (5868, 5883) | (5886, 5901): 5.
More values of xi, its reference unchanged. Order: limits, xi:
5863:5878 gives 0.67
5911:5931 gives 0.12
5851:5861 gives 0.55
